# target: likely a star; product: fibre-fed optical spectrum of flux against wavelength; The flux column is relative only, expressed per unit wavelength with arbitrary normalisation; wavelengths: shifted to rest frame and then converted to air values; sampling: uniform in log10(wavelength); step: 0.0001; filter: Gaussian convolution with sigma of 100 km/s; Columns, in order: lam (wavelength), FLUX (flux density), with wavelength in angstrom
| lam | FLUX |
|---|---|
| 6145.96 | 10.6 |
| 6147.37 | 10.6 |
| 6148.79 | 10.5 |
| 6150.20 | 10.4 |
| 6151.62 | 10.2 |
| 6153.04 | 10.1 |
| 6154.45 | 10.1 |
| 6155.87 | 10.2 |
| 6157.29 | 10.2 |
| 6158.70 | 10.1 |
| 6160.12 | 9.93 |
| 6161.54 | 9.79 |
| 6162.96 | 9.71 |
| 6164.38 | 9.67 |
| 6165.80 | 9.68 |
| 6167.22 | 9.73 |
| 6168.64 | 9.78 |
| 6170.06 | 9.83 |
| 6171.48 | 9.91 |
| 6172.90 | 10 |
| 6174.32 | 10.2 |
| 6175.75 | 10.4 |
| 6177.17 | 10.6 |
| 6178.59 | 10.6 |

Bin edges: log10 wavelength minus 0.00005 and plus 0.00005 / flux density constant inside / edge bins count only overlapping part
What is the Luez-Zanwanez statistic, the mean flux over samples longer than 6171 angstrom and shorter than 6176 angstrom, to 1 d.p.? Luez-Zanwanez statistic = 10.1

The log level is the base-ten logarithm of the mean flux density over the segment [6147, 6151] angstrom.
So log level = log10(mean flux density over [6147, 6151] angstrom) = 1.02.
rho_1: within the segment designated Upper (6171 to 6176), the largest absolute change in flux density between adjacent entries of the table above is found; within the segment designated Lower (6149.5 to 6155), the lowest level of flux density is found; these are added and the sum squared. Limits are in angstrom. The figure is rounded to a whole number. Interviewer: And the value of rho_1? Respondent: 106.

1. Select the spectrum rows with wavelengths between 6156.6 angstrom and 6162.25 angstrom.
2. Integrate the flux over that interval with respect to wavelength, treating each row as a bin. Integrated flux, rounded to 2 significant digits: 57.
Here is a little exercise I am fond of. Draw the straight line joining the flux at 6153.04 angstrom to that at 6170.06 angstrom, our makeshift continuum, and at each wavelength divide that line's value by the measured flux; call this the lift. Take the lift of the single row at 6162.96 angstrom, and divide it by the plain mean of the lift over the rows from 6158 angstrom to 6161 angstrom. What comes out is 1.03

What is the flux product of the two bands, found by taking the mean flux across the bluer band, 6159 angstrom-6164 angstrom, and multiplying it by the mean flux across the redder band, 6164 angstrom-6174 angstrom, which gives 96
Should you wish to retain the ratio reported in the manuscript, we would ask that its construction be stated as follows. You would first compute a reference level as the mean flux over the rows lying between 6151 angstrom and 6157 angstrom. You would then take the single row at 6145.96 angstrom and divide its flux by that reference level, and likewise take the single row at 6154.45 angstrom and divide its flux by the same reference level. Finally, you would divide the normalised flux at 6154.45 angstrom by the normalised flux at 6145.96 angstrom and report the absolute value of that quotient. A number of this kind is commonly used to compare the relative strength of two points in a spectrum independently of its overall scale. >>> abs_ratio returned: 0.95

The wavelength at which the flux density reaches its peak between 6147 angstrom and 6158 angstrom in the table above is 6147.37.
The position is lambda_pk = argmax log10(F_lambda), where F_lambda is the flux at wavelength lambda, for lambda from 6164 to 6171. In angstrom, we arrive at 6170.06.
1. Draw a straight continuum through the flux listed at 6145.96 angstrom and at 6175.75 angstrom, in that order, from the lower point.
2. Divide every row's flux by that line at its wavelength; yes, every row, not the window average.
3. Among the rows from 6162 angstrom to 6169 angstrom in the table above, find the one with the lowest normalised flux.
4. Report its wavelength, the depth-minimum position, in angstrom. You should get 6164.38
